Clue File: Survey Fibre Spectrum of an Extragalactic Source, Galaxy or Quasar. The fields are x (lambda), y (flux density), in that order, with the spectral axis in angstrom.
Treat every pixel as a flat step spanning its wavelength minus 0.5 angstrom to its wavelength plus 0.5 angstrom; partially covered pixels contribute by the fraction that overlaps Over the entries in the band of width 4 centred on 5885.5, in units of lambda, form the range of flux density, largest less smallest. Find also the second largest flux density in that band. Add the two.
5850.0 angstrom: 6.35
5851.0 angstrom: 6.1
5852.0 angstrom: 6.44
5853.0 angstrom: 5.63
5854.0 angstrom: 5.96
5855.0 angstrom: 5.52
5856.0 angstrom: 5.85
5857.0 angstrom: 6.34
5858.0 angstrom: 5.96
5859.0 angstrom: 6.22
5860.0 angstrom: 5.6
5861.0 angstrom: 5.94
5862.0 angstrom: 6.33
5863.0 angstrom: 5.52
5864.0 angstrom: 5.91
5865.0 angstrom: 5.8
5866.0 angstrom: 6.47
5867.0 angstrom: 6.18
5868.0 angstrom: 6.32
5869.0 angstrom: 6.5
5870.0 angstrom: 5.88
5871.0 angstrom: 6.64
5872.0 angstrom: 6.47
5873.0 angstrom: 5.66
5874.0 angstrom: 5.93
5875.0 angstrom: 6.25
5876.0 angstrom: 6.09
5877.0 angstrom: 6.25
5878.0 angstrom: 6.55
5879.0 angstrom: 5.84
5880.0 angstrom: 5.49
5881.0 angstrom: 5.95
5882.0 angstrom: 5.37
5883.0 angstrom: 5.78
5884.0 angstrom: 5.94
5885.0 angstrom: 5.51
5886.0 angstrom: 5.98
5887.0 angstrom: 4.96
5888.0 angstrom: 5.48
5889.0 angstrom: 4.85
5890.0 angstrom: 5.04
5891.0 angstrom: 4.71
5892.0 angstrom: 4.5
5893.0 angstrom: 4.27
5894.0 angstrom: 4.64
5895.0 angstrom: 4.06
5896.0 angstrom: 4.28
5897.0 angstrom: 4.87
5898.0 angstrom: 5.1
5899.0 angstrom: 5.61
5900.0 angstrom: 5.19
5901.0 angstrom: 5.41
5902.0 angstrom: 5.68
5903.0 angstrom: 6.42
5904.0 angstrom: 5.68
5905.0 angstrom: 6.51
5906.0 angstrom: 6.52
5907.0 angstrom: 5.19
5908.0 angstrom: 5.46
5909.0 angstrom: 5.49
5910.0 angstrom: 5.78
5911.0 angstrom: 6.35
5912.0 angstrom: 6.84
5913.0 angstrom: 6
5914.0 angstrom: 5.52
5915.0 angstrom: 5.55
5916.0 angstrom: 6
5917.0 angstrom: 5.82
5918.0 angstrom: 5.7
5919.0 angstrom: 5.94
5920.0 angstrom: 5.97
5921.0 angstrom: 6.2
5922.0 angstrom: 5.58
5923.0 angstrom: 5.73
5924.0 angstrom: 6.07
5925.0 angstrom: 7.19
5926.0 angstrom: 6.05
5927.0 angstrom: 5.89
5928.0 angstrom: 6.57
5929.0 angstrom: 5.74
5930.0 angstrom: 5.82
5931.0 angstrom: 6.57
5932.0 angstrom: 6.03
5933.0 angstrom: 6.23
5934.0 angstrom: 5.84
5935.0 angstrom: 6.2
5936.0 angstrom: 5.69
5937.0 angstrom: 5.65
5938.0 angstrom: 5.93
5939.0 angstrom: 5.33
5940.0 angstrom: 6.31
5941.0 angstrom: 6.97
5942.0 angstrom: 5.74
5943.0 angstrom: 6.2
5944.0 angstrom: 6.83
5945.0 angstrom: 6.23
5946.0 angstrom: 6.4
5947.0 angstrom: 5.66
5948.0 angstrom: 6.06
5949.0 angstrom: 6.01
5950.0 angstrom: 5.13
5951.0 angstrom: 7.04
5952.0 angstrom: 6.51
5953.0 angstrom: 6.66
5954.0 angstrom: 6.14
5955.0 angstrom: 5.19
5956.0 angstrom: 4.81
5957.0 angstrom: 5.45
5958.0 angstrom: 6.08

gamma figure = 7.0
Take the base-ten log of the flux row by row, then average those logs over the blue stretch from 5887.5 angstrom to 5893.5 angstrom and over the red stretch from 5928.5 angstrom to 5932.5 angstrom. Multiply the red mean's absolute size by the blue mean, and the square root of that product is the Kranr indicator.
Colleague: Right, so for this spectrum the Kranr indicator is 0.73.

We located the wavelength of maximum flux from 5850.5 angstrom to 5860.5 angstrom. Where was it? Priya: 5852.0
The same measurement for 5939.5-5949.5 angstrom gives 5941.0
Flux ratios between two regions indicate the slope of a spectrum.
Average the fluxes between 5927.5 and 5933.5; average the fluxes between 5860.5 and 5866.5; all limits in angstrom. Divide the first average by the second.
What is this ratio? 1.03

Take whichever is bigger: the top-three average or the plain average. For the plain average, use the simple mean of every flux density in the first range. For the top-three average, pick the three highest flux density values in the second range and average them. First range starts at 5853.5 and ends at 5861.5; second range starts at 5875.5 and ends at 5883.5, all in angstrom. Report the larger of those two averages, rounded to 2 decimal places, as 6.30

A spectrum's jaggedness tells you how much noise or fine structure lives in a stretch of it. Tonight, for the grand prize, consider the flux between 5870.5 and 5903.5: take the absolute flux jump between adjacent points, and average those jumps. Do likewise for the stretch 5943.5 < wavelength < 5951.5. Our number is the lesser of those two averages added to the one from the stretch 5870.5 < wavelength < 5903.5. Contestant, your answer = 0.815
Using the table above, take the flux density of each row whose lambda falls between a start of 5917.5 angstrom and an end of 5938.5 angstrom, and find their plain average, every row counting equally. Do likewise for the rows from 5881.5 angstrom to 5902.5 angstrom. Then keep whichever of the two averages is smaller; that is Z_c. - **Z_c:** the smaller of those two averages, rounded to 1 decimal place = 5.1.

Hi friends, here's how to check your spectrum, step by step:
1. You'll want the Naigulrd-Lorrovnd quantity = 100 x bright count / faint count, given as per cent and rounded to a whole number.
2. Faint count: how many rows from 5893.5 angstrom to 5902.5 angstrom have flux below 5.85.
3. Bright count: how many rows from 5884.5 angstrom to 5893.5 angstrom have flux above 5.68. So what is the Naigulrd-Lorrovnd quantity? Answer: 11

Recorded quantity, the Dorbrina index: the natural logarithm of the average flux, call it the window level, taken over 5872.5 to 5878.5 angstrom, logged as 1.81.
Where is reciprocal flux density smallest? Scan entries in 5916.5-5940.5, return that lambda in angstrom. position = 5925.0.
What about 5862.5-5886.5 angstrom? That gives 5871.0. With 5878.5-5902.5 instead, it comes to 5886.0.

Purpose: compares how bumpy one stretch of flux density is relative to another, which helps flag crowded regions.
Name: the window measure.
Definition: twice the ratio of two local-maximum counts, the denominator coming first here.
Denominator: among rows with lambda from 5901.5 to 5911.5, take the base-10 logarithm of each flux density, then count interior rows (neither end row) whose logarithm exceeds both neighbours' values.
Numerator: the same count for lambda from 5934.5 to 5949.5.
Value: 5.0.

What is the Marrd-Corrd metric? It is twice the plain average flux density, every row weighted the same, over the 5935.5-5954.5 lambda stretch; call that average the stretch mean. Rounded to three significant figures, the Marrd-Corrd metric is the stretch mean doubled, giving 12.3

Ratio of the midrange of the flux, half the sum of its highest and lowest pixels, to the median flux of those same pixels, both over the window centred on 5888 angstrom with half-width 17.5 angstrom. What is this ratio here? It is 0.95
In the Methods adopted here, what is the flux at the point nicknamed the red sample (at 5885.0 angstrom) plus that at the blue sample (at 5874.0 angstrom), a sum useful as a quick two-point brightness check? 11.4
